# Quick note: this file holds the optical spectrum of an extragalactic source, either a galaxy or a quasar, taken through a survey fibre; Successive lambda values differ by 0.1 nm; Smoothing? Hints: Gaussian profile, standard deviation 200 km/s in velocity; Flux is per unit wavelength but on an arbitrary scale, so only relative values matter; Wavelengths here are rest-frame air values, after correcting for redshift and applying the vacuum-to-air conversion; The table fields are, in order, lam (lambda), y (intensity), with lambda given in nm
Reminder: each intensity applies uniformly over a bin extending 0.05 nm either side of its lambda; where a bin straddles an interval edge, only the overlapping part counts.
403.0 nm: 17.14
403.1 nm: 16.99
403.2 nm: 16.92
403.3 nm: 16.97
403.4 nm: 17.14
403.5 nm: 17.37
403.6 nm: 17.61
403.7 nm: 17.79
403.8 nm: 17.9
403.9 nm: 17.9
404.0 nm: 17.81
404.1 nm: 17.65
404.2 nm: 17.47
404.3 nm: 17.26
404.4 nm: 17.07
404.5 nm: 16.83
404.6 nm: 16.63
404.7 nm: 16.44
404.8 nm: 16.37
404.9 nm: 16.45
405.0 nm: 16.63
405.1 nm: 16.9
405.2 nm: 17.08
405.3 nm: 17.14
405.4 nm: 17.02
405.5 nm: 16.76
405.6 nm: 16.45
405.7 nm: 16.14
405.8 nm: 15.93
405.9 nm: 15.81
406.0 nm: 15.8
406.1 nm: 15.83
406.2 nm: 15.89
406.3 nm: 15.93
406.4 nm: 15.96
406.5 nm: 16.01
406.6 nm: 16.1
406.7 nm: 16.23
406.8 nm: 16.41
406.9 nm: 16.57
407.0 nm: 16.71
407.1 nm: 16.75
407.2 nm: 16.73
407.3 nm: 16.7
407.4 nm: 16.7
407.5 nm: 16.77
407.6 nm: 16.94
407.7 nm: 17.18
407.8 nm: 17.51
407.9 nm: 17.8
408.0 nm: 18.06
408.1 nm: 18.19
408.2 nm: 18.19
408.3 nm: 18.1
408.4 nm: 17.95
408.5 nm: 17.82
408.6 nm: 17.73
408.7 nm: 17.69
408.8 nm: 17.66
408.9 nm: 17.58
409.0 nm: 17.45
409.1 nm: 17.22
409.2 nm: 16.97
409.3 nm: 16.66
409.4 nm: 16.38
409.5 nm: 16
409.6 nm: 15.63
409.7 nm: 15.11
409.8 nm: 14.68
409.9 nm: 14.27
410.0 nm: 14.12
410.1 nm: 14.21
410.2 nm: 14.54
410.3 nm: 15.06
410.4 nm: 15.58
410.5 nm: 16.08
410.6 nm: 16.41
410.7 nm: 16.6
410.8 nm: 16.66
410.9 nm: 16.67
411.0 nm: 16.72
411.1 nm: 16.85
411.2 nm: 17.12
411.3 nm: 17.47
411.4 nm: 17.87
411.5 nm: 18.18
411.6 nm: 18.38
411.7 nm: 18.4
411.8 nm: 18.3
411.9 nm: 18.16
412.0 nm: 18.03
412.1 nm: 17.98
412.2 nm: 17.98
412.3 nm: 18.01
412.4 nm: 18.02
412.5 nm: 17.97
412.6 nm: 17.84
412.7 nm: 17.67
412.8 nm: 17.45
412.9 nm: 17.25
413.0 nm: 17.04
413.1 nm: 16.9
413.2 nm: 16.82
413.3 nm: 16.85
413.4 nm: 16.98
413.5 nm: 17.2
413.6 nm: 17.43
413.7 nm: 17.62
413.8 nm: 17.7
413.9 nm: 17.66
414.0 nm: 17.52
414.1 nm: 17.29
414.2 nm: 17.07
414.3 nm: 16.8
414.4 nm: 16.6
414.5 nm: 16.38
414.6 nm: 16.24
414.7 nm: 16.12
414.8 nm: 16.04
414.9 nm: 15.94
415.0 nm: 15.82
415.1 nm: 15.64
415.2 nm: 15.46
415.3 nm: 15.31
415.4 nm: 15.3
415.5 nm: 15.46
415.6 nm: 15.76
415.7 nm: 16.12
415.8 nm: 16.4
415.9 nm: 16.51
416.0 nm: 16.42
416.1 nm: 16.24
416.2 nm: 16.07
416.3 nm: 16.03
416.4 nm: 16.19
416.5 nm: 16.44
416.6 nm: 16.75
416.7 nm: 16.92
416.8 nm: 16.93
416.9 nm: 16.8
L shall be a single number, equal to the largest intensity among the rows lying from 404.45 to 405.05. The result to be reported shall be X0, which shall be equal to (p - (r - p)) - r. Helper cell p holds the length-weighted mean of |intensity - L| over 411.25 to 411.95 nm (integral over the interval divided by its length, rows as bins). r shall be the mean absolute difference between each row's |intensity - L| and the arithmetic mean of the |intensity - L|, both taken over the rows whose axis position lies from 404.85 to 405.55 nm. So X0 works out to 2.4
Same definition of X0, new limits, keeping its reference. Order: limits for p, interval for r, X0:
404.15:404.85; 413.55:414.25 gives 0.3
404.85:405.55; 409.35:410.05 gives -1.0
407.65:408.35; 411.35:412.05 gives 1.8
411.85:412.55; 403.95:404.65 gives 1.8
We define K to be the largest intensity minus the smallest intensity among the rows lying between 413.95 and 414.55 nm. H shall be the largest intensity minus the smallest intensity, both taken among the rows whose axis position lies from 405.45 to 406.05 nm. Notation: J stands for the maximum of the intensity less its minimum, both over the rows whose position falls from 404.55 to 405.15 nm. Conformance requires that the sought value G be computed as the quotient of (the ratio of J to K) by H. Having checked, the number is 0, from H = 0.96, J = 0.53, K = 1.14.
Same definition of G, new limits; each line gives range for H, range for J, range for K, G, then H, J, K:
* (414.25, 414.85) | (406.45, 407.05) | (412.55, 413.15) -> 1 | 0.76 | 0.70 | 0.94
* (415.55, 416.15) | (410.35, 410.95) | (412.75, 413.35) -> 2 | 0.75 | 1.09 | 0.63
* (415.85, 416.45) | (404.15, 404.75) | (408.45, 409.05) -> 6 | 0.48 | 1.03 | 0.37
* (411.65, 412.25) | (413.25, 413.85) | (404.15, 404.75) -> 2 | 0.42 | 0.85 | 1.03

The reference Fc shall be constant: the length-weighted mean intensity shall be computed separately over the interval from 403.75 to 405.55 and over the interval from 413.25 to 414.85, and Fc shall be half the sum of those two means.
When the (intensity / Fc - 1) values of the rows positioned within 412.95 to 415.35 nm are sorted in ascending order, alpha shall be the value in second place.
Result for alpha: -0.092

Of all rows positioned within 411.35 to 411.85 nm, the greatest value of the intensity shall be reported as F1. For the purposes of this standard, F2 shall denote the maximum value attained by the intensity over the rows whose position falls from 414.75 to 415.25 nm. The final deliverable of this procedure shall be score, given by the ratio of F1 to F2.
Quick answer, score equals 1.15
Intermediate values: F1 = 18.4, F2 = 16.04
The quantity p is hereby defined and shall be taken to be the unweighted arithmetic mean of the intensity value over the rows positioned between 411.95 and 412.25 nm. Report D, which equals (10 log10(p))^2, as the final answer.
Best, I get 158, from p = 18.0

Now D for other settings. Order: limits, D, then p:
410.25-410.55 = 142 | 15.6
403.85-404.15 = 156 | 17.8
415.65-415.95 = 147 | 16.3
